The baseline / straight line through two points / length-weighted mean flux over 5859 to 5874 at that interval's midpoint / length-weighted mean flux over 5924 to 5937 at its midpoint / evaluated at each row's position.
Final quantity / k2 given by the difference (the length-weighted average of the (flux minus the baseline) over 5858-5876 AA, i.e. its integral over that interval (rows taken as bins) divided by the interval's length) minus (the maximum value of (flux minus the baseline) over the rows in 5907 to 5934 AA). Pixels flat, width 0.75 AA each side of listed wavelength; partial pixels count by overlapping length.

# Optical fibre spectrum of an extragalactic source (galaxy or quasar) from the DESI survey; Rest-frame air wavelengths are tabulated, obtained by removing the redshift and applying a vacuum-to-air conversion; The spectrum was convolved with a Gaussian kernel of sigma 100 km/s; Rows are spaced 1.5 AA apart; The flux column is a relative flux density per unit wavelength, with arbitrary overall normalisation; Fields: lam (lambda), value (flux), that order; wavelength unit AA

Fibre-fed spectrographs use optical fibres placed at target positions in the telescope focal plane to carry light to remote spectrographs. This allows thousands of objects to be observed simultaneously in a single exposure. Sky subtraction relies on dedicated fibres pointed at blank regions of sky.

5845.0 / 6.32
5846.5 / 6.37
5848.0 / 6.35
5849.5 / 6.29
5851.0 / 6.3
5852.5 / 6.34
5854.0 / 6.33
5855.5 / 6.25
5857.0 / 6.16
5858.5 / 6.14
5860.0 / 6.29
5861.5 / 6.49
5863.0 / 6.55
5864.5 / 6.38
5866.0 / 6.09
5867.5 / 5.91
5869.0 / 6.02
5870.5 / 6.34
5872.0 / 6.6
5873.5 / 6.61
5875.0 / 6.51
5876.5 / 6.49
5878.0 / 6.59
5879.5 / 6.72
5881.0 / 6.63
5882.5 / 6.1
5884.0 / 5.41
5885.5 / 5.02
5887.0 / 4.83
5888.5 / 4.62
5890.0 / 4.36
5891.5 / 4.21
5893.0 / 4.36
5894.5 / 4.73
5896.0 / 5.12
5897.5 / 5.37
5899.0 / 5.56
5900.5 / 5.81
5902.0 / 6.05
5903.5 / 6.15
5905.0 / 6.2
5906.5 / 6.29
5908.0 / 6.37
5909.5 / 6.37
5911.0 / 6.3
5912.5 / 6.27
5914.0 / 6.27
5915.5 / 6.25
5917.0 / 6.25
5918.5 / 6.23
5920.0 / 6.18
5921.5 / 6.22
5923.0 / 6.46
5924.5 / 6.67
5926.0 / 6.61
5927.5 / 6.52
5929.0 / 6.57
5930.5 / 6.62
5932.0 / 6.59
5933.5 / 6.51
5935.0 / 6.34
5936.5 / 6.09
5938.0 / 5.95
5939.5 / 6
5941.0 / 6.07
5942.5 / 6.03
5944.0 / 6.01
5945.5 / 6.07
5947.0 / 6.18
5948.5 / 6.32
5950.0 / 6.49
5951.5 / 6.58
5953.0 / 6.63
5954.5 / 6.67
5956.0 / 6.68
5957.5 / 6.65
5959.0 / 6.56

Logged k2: -0.2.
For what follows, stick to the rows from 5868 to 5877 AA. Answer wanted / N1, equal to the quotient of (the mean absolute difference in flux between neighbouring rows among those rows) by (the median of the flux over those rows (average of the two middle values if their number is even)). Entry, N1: 0.022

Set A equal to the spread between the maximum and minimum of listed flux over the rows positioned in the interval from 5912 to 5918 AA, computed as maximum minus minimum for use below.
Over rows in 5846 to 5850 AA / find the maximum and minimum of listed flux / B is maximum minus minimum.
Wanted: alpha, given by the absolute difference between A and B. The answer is 0.1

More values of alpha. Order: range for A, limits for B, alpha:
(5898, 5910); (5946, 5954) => 0.4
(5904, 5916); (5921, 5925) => 0.3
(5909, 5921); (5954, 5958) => 0.2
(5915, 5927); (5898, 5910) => 0.3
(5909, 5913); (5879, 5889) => 2.0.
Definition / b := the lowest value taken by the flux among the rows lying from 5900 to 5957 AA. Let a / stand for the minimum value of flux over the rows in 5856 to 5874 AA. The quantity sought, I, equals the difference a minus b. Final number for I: 0.1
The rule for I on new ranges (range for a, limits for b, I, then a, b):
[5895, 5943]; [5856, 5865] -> -1.0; 5.12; 6.14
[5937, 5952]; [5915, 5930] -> -0.2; 5.95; 6.18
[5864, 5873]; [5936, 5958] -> 0.0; 5.91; 5.95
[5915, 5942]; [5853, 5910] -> 1.7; 5.95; 4.21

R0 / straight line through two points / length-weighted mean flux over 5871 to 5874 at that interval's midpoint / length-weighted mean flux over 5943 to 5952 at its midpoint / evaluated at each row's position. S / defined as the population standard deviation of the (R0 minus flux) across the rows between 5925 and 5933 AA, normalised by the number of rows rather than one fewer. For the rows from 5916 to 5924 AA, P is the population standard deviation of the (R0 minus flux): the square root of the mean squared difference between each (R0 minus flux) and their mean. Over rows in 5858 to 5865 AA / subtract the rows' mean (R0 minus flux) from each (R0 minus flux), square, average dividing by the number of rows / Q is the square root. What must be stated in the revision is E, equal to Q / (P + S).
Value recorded 1.07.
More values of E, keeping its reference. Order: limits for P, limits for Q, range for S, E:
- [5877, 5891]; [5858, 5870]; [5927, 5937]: 0.20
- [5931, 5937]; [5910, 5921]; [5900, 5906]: 0.07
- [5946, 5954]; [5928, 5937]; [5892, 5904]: 0.23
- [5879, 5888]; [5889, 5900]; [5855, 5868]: 0.55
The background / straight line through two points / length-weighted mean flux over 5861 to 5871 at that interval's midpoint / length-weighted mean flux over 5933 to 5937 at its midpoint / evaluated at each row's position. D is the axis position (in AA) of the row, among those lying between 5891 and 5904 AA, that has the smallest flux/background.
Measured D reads 5891.5 AA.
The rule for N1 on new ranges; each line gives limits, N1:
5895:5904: 0.036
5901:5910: 0.010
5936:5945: 0.011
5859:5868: 0.028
